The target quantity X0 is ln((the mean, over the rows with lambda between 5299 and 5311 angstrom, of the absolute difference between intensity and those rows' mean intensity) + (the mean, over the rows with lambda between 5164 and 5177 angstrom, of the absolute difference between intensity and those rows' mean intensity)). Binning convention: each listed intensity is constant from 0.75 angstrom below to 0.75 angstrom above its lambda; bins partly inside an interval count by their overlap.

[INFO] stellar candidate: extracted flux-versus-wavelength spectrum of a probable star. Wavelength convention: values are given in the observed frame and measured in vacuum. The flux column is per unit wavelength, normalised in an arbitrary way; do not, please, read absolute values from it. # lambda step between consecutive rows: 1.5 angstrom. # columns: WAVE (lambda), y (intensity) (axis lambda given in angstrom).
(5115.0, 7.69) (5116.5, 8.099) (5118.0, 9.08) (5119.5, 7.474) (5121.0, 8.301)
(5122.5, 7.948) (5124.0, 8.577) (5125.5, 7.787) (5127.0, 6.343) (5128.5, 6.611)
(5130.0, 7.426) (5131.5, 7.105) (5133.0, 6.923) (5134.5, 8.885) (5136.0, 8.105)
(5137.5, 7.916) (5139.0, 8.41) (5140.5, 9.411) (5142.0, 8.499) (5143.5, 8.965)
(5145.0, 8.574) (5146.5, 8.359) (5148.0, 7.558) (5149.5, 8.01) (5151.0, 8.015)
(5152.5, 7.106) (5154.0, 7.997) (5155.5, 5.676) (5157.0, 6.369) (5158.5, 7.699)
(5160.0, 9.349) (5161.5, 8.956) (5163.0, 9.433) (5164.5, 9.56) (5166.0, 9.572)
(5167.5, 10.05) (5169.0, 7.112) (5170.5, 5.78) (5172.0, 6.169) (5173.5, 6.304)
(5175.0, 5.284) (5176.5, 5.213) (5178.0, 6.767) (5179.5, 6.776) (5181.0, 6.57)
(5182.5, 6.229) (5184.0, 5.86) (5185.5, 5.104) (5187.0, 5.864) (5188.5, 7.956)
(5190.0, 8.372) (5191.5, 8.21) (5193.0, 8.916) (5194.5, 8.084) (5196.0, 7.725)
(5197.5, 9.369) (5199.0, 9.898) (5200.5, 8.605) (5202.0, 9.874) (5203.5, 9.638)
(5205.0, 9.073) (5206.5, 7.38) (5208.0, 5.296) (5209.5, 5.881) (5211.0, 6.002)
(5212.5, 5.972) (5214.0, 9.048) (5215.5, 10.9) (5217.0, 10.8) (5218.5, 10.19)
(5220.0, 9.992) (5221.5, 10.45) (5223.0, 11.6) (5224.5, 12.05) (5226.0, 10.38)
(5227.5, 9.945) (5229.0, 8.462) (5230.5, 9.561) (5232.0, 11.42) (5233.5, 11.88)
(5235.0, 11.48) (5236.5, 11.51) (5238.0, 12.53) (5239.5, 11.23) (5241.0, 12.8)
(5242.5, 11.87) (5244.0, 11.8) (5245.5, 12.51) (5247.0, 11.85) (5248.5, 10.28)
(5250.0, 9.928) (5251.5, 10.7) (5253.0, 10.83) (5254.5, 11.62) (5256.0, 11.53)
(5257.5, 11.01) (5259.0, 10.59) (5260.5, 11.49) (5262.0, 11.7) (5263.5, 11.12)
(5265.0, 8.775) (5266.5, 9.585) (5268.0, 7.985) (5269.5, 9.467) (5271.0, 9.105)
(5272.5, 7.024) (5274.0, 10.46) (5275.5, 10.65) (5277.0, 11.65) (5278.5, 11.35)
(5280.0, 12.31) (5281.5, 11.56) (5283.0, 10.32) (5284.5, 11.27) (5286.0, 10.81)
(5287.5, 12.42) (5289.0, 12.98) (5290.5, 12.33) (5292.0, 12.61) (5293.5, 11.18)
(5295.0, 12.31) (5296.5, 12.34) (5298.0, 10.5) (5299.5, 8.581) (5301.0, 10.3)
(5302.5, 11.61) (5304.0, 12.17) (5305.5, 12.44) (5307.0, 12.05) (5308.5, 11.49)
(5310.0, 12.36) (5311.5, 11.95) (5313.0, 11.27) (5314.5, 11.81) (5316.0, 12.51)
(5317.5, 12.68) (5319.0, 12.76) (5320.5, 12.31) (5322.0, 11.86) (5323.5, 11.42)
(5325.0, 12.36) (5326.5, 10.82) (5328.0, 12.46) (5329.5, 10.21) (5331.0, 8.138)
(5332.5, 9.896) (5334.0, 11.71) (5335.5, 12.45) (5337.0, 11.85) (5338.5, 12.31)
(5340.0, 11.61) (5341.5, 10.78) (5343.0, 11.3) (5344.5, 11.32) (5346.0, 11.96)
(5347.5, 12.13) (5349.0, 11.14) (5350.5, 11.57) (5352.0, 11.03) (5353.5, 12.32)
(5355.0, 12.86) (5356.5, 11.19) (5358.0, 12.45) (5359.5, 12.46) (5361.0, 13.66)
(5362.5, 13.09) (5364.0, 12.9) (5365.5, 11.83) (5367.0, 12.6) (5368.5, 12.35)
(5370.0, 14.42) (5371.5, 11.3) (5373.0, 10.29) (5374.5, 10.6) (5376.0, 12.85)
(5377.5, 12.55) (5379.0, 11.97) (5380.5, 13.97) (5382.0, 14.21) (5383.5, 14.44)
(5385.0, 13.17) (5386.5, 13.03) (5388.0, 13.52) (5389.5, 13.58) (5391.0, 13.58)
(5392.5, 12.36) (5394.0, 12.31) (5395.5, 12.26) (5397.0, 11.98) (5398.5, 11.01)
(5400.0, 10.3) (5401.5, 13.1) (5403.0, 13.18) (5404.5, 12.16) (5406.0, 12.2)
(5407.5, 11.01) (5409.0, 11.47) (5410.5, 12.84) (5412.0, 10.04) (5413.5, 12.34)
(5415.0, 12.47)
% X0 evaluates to 0.97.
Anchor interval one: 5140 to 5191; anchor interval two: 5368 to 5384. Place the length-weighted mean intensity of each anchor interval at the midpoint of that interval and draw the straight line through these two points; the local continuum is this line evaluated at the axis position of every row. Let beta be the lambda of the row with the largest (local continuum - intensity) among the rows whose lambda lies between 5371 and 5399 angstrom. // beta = 5373.0 angstrom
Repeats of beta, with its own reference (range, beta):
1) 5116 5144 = 5127.0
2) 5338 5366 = 5352.0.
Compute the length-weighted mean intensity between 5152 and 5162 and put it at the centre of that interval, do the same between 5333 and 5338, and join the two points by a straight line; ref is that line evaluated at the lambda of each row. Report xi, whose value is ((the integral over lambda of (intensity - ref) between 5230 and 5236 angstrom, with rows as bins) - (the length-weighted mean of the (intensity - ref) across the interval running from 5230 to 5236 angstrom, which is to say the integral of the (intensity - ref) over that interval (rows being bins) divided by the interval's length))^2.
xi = 76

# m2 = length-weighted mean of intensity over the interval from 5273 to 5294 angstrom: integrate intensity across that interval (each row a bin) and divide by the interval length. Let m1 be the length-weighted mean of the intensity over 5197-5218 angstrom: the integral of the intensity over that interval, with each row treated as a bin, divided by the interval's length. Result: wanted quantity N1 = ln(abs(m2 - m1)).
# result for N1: 1.1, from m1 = 8.4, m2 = 11.5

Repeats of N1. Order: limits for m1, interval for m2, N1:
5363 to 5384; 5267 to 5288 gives 0.8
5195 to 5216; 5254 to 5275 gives 0.7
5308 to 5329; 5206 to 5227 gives 1.1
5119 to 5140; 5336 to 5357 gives 1.4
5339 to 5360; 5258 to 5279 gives 0.5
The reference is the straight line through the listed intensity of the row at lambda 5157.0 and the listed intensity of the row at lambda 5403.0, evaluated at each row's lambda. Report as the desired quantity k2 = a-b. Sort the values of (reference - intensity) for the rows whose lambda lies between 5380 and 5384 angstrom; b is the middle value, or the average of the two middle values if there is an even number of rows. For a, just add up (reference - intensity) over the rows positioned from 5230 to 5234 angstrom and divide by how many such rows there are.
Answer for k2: -0.9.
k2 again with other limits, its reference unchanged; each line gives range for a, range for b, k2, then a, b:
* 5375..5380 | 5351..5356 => 0.5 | 0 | -0.5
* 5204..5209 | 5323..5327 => 0.9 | 0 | -0.4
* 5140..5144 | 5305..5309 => -1.5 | -3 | -1.5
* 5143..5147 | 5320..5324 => -1.7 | -3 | -0.9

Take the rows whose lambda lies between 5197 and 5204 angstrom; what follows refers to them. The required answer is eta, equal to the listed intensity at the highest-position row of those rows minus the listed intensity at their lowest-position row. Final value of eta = 0.3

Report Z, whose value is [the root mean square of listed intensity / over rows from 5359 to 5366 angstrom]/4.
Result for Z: 3.2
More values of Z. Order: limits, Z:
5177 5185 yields 1.6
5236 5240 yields 2.9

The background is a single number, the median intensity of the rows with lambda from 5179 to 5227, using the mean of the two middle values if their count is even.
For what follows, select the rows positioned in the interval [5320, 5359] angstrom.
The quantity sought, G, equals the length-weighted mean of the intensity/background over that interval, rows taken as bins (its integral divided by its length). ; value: 1.36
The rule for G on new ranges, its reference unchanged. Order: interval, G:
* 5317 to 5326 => 1.43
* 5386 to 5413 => 1.44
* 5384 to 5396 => 1.53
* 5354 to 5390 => 1.50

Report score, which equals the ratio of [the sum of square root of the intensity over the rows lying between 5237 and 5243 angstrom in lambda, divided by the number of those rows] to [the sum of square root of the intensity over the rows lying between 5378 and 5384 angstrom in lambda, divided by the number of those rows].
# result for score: 0.94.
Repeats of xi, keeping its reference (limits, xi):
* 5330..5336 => 49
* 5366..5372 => 0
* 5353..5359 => 1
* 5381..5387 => 11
